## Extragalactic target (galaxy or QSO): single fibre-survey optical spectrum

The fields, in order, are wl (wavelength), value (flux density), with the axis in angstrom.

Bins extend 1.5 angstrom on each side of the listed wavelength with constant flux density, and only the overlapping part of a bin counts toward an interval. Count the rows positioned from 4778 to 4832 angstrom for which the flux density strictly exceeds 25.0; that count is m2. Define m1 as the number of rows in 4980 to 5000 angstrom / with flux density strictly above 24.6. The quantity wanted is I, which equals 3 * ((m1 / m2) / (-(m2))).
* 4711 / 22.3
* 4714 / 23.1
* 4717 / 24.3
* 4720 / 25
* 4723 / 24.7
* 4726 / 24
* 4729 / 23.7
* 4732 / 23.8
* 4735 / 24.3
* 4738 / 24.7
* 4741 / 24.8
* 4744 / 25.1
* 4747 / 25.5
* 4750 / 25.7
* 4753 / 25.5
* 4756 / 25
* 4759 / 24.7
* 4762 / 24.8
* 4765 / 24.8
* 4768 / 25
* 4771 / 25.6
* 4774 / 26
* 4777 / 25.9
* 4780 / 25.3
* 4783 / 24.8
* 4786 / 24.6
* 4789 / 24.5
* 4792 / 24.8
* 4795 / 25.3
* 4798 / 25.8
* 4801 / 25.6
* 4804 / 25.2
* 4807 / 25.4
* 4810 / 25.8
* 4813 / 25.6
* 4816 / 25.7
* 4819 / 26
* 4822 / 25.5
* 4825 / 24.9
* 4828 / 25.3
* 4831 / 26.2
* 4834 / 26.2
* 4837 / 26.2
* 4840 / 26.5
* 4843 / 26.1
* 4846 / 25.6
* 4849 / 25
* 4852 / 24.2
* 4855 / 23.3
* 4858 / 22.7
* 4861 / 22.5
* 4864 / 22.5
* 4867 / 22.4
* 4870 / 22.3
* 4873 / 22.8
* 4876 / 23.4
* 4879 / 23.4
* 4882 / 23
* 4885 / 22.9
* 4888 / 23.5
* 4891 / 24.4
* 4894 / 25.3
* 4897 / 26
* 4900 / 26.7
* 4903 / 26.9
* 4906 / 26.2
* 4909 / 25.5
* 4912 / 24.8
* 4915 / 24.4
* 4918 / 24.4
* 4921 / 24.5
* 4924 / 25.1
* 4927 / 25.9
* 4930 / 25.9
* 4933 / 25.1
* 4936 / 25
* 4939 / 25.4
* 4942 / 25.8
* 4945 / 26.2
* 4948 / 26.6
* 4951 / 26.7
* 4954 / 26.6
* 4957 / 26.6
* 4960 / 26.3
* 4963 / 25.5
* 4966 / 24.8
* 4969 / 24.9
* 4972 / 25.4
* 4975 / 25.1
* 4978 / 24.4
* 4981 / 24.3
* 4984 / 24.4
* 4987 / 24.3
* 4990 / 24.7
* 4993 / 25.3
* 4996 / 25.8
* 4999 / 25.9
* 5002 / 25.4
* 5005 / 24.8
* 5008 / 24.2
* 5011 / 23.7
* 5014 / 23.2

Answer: -0.07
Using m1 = 4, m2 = 13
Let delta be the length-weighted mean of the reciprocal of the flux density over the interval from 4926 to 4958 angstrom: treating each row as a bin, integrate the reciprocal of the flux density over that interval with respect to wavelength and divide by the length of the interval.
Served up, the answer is 0.0385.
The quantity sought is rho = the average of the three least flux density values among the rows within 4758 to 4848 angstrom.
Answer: 24.6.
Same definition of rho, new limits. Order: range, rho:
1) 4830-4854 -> 24.9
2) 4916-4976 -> 24.6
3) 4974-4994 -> 24.3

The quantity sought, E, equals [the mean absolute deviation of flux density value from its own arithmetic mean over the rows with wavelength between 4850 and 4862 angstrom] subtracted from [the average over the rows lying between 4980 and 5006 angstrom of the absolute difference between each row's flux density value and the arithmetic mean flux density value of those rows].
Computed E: -0.03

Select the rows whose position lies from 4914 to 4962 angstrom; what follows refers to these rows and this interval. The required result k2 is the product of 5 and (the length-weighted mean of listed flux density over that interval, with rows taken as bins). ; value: 128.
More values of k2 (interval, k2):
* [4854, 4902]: 118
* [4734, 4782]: 126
